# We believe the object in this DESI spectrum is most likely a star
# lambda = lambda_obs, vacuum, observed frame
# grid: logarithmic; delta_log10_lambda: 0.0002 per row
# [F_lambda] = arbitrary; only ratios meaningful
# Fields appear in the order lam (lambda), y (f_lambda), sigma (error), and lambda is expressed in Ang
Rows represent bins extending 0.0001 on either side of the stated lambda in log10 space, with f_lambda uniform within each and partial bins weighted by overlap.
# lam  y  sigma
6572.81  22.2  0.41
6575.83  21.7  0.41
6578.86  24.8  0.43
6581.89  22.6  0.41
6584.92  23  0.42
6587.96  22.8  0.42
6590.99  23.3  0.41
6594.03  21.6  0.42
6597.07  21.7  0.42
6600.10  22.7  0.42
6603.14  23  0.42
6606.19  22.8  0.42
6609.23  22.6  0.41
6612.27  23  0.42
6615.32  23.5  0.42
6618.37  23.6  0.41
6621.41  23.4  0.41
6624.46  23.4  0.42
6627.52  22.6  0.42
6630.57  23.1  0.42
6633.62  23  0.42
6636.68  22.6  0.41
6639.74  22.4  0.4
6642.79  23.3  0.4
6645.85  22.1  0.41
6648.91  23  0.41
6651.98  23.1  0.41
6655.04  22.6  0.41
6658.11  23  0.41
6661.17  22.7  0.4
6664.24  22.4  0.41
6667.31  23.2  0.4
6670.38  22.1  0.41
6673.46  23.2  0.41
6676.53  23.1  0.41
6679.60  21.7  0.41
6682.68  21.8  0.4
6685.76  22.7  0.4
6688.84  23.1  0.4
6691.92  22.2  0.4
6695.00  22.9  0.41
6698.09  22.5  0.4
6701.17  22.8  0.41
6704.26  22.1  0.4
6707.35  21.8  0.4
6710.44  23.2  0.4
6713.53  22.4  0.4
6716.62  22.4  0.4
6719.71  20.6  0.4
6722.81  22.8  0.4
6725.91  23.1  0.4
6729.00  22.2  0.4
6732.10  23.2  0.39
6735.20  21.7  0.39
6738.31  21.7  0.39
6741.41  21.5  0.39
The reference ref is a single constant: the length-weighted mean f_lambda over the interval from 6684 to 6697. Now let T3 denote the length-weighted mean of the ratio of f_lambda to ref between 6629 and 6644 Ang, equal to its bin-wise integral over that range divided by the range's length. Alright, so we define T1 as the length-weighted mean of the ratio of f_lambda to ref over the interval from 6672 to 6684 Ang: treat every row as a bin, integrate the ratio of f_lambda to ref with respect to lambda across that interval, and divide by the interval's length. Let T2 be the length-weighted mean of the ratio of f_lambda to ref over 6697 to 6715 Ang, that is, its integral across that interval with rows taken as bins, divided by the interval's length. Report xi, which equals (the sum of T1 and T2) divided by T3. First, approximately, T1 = 0.99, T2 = 0.99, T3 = 1.008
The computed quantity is 1.96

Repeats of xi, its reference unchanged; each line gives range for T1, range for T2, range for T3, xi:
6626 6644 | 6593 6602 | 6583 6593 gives 1.96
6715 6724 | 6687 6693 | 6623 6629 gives 1.94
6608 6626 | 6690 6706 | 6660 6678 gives 2.01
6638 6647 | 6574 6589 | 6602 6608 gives 2.00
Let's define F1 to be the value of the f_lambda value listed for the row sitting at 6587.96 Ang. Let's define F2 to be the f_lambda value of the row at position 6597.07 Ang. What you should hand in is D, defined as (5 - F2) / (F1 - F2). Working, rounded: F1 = 22.8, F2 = 21.7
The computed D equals -15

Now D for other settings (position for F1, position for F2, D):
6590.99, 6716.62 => -19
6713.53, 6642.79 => 20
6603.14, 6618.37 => 31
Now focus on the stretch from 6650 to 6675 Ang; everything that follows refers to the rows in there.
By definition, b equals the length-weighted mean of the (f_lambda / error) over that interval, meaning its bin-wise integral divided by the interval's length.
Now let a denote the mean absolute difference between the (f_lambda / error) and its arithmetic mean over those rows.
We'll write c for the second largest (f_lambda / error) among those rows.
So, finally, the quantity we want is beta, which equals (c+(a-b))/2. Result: 0.93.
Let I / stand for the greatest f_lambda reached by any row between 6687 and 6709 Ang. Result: 23.1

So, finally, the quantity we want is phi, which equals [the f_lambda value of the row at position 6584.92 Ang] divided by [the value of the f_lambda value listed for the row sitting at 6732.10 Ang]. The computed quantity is 0.99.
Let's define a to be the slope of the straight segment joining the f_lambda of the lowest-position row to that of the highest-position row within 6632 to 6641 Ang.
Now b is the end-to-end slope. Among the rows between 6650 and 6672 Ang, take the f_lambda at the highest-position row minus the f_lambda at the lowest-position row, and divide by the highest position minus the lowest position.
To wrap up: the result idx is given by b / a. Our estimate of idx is 0.6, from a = -0.098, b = -0.05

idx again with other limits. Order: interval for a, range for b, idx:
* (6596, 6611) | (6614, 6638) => -0.6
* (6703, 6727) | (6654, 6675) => 0.7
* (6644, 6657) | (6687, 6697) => -0.6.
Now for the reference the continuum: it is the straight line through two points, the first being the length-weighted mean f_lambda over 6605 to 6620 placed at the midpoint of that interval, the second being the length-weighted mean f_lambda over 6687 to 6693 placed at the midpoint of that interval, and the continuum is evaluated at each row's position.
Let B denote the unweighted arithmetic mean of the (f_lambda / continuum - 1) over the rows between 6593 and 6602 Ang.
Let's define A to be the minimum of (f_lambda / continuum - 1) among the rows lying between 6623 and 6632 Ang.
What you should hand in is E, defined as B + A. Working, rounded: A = -0.019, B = -0.0521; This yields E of -0.07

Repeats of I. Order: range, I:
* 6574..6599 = 24.8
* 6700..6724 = 23.2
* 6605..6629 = 23.6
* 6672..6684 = 23.2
